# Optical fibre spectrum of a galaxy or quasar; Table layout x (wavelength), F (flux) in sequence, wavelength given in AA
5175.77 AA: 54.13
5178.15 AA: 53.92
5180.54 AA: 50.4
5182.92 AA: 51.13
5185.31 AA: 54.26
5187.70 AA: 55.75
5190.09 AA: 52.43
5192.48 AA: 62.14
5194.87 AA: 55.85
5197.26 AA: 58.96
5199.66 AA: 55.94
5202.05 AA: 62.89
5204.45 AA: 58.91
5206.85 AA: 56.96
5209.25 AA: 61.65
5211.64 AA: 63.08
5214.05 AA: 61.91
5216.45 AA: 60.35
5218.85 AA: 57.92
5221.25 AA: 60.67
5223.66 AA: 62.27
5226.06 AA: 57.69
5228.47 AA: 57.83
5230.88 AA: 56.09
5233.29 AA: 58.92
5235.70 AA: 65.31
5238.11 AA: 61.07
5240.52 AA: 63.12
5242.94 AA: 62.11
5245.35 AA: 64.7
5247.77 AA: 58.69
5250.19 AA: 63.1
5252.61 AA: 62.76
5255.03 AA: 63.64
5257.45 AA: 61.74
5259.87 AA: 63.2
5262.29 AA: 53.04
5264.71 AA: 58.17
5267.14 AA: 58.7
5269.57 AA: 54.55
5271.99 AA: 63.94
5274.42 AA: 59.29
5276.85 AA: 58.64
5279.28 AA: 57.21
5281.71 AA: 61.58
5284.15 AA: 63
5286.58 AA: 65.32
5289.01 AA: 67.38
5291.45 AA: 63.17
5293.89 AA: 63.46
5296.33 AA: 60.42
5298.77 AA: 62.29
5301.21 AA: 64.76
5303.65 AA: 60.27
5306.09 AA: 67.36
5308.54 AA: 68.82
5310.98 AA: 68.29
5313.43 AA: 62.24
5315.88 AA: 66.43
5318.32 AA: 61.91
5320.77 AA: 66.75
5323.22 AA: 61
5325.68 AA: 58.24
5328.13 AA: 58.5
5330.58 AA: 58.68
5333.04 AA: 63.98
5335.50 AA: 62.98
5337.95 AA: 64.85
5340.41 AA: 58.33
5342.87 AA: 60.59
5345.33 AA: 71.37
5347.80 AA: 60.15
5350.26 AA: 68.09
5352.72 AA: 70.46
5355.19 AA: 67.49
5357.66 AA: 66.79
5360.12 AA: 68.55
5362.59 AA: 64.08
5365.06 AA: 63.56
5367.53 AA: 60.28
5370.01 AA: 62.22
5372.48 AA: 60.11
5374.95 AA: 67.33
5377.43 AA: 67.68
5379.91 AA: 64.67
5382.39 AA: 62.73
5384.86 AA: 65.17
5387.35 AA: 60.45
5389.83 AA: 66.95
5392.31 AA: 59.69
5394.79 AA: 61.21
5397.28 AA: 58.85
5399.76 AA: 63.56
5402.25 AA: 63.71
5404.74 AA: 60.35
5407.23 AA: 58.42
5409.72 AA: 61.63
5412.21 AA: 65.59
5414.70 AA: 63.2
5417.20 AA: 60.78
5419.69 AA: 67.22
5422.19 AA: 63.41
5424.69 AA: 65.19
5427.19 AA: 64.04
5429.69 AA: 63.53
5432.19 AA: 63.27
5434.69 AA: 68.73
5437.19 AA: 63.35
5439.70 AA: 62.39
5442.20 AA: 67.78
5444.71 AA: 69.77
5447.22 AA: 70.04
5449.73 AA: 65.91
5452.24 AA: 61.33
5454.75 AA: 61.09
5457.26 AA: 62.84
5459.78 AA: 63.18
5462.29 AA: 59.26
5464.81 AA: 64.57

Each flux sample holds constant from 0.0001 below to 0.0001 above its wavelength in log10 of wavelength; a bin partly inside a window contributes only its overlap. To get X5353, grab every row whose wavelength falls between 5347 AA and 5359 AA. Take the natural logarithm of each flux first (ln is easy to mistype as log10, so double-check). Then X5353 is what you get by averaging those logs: 4.20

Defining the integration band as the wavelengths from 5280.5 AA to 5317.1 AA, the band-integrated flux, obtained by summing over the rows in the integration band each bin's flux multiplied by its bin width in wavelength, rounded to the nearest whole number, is 2354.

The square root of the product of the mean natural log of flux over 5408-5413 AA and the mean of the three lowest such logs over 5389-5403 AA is 4.12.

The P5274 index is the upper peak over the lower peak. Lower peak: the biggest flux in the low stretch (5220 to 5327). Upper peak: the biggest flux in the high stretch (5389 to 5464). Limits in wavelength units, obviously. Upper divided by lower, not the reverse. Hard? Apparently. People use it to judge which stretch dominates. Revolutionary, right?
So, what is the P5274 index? 1.02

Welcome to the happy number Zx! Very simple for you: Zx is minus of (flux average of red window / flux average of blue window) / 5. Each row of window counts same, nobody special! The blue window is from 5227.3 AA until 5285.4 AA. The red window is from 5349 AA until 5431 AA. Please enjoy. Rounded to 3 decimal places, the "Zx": -0.211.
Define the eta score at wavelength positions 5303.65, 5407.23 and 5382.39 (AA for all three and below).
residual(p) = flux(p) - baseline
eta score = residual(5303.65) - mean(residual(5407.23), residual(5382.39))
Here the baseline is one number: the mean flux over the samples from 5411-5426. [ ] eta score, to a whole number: 0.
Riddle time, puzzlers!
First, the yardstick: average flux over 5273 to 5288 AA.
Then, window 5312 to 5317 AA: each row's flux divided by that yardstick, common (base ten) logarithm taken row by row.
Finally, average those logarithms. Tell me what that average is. 0.024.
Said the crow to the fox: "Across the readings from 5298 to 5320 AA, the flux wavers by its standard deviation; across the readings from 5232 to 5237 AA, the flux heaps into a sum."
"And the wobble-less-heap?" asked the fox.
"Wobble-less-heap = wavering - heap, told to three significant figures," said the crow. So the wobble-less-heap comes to -121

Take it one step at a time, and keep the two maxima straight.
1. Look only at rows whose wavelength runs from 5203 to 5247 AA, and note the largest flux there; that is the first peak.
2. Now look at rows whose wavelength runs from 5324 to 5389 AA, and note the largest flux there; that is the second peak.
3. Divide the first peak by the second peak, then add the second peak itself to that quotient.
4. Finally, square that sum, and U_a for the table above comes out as 5225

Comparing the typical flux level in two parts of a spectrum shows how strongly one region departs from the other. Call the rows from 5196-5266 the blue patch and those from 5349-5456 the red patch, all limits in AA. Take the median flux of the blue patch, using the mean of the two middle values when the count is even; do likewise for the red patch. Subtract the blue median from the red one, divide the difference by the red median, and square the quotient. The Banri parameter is 0.0015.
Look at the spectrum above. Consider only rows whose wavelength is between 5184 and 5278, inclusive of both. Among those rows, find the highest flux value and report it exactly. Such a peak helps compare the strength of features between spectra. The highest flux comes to 65.31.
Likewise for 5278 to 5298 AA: 67.38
